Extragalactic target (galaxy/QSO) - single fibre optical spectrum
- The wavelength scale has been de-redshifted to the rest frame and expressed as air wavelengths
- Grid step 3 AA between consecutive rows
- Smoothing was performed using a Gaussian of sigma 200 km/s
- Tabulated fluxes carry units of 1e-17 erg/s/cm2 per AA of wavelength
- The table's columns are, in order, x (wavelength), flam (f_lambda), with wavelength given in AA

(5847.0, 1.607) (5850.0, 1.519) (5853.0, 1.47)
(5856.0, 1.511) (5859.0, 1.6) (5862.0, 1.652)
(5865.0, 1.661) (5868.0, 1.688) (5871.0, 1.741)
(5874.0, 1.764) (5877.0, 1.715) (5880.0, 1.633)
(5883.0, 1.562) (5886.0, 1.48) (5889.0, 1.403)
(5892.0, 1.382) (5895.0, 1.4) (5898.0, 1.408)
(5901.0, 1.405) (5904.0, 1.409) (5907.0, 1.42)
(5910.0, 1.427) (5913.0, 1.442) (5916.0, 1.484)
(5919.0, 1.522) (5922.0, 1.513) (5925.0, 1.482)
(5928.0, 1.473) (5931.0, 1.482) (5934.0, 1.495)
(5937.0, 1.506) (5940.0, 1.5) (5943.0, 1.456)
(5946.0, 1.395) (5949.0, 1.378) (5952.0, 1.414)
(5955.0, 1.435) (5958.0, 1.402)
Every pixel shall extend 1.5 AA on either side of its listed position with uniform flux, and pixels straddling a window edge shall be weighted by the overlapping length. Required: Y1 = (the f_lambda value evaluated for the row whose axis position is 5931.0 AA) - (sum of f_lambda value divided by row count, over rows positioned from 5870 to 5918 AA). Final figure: -0.02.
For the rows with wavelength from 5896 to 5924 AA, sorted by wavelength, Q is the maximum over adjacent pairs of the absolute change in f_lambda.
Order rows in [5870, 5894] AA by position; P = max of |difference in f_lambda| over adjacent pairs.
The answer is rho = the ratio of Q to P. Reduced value 0.5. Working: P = 0.082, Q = 0.042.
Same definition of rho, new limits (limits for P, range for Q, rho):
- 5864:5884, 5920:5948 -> 0.7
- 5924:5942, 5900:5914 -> 1.2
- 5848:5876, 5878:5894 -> 0.9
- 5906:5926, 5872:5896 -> 2.0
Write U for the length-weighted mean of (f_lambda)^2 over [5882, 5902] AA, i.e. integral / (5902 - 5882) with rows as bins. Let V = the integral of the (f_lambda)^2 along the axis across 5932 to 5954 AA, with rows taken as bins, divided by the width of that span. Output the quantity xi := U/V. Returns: 0.98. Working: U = 2.05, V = 2.10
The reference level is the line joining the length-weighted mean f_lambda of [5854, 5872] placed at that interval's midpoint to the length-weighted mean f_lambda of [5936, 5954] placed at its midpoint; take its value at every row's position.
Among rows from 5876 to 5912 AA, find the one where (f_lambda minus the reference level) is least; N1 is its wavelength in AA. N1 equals 5892.0 AA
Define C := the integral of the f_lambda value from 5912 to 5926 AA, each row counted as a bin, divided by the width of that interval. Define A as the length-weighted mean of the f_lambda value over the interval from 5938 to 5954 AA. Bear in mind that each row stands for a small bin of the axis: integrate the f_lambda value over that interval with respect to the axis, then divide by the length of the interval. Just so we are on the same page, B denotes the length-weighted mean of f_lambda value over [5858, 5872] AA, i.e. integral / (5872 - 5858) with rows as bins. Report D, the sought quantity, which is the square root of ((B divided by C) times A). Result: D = 1.27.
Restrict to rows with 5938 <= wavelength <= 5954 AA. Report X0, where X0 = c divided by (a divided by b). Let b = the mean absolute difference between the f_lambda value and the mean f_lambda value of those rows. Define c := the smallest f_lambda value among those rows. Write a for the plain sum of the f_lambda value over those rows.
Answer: 0.0076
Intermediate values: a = 7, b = 0.040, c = 1.378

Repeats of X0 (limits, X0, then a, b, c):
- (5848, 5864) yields 0.0115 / 8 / 0.060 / 1.47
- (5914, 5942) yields 0.0015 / 13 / 0.013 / 1.473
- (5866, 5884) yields 0.0089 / 10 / 0.058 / 1.562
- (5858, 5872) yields 0.0071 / 8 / 0.037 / 1.6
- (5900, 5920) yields 0.0047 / 10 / 0.034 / 1.405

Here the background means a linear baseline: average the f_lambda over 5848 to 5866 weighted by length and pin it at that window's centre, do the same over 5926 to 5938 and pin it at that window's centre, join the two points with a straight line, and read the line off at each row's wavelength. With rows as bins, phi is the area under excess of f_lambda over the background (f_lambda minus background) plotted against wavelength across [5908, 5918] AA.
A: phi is -0.55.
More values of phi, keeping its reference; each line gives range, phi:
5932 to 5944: 0.10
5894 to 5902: -0.96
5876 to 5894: -0.31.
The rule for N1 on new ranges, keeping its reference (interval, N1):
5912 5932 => 5913.0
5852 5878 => 5853.0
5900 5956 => 5901.0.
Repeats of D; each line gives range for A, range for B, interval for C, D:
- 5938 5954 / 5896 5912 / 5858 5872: 1.10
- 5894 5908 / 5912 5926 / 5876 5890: 1.16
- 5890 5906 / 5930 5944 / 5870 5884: 1.11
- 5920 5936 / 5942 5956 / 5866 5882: 1.11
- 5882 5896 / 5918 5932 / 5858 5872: 1.14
